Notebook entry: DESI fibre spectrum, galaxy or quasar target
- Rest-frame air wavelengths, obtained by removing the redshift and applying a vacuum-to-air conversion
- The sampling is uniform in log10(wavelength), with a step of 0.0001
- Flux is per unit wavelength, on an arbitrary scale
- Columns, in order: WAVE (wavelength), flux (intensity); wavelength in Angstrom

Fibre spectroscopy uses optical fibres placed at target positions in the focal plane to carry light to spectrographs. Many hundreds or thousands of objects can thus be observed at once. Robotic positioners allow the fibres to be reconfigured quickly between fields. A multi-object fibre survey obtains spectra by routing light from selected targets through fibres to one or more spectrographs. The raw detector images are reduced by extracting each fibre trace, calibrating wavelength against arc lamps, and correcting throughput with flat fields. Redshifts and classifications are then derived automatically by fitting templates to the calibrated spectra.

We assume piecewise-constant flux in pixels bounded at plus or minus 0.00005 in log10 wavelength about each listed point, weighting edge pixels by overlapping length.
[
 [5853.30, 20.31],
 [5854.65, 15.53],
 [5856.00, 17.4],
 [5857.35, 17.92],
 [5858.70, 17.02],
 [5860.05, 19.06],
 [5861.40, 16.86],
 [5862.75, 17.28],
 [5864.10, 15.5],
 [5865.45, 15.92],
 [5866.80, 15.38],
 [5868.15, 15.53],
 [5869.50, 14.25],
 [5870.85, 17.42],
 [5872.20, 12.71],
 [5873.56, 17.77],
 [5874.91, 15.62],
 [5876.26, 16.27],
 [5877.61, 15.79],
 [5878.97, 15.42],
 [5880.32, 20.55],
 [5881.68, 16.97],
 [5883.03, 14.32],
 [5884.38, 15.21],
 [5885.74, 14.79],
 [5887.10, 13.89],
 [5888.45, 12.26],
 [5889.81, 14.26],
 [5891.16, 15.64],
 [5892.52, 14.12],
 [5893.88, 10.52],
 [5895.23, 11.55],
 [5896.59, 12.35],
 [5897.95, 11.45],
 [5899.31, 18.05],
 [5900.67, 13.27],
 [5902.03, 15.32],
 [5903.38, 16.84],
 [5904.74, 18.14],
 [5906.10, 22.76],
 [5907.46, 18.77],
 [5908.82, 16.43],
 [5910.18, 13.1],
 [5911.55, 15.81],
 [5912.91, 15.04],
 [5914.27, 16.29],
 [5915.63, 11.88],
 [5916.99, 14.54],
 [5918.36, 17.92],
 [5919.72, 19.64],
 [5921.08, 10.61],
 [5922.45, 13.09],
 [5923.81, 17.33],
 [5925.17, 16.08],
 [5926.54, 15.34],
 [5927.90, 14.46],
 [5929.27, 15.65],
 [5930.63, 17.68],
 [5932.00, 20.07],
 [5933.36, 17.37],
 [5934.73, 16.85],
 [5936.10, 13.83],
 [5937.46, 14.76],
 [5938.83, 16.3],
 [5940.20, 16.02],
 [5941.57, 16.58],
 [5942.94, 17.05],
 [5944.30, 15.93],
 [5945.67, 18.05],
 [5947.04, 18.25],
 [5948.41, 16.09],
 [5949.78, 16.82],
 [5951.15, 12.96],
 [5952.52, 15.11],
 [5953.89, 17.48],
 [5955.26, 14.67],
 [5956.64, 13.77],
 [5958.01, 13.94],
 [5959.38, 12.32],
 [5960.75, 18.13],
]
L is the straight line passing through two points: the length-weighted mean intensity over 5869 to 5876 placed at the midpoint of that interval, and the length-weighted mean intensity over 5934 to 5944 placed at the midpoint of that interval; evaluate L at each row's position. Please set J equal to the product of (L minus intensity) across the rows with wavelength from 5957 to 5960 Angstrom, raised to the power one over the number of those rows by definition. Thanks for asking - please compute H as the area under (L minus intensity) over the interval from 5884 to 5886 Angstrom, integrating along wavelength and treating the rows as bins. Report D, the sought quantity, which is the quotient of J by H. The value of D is 2.1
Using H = 1.3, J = 2.8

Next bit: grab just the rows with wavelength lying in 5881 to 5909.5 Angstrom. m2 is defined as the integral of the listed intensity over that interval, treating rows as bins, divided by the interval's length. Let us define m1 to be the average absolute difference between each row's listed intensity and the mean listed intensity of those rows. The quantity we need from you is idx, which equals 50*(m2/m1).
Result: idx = 341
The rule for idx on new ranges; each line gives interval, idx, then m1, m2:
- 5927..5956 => 639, 1.3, 16.3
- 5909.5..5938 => 426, 1.8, 15.6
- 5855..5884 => 616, 1.3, 16.4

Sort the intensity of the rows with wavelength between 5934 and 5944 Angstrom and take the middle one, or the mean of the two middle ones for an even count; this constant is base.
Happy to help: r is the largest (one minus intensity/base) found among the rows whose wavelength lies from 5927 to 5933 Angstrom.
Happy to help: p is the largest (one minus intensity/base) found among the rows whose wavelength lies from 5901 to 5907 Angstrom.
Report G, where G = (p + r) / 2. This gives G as 0.087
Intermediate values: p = 0.06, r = 0.11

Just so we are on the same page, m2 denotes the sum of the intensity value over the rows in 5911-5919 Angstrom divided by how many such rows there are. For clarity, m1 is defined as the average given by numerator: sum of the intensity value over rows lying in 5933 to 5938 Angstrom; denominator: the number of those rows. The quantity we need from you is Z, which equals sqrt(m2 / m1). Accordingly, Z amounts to 0.99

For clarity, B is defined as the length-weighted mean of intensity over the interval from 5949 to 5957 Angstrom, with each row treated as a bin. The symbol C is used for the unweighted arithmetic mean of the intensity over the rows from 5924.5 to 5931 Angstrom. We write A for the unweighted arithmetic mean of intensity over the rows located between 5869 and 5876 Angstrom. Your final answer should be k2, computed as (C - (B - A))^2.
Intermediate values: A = 15.6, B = 15.2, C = 15.8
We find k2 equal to 263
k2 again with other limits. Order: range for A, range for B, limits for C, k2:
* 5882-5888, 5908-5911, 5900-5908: 293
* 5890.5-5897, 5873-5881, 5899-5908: 183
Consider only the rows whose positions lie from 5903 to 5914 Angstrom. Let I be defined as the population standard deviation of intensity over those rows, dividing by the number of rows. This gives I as 2.70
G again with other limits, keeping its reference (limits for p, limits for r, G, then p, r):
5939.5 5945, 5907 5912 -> 0.110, 0.02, 0.20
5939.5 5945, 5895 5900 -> 0.160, 0.02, 0.30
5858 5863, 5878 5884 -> 0.044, -0.03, 0.12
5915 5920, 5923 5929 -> 0.192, 0.27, 0.11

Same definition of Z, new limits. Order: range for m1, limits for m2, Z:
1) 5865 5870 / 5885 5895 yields 0.95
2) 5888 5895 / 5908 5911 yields 1.05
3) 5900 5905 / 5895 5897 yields 0.87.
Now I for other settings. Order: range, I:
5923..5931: 1.12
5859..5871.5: 1.36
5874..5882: 1.76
